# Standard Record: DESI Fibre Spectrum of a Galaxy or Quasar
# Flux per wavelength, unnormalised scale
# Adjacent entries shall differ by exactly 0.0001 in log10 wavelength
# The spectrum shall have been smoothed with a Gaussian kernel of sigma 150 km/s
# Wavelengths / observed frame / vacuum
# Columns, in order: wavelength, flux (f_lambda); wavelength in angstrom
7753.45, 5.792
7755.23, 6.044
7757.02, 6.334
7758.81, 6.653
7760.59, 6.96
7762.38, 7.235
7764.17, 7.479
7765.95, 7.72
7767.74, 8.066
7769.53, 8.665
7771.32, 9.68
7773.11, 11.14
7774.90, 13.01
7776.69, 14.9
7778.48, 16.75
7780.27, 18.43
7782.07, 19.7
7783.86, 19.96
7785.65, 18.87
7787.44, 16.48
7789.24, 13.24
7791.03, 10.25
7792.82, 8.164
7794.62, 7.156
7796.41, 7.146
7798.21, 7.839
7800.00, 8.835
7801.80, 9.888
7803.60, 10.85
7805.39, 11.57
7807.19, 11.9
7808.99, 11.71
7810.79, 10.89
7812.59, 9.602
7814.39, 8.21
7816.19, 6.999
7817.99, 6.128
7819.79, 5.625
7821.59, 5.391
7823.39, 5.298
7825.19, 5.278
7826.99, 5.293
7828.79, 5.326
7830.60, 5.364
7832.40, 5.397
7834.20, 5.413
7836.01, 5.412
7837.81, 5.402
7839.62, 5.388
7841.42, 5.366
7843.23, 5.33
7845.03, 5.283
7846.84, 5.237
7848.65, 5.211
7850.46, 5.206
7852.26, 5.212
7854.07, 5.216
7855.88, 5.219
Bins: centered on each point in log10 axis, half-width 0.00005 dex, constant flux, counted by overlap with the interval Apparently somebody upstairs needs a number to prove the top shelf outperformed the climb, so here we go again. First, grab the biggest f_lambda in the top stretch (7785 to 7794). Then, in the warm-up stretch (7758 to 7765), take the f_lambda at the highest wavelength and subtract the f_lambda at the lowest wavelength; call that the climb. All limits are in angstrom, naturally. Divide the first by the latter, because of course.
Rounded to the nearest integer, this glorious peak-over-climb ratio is 23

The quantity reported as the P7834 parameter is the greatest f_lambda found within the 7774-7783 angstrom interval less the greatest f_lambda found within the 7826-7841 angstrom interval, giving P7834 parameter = 14.3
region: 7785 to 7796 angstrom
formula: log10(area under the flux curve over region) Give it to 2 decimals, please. 2.12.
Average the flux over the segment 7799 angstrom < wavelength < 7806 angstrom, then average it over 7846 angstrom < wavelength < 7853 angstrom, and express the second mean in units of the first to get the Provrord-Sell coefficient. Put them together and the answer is 0.51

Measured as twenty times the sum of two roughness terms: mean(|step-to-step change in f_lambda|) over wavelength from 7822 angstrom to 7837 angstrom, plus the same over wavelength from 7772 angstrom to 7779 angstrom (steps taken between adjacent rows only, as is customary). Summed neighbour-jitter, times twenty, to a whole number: 38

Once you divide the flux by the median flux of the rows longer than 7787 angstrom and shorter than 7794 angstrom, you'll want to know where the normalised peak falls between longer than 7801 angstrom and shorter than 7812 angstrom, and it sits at 7807.19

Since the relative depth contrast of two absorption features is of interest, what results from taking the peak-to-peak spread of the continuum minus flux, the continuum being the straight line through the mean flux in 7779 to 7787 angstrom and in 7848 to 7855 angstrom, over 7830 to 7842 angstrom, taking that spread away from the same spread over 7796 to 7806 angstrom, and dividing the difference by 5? 0.81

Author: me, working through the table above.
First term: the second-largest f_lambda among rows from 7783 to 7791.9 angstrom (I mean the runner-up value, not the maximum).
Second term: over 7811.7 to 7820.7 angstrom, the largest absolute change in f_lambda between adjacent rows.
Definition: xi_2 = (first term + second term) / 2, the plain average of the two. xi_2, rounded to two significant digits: 10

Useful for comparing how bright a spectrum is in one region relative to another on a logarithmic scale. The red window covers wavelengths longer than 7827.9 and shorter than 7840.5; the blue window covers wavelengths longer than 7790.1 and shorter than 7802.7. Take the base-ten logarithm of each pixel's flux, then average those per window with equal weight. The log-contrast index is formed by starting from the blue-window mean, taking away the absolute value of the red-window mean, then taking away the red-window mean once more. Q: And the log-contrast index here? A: -0.54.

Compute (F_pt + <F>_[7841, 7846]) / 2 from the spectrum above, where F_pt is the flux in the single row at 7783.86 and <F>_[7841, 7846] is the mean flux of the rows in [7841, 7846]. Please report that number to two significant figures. 13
